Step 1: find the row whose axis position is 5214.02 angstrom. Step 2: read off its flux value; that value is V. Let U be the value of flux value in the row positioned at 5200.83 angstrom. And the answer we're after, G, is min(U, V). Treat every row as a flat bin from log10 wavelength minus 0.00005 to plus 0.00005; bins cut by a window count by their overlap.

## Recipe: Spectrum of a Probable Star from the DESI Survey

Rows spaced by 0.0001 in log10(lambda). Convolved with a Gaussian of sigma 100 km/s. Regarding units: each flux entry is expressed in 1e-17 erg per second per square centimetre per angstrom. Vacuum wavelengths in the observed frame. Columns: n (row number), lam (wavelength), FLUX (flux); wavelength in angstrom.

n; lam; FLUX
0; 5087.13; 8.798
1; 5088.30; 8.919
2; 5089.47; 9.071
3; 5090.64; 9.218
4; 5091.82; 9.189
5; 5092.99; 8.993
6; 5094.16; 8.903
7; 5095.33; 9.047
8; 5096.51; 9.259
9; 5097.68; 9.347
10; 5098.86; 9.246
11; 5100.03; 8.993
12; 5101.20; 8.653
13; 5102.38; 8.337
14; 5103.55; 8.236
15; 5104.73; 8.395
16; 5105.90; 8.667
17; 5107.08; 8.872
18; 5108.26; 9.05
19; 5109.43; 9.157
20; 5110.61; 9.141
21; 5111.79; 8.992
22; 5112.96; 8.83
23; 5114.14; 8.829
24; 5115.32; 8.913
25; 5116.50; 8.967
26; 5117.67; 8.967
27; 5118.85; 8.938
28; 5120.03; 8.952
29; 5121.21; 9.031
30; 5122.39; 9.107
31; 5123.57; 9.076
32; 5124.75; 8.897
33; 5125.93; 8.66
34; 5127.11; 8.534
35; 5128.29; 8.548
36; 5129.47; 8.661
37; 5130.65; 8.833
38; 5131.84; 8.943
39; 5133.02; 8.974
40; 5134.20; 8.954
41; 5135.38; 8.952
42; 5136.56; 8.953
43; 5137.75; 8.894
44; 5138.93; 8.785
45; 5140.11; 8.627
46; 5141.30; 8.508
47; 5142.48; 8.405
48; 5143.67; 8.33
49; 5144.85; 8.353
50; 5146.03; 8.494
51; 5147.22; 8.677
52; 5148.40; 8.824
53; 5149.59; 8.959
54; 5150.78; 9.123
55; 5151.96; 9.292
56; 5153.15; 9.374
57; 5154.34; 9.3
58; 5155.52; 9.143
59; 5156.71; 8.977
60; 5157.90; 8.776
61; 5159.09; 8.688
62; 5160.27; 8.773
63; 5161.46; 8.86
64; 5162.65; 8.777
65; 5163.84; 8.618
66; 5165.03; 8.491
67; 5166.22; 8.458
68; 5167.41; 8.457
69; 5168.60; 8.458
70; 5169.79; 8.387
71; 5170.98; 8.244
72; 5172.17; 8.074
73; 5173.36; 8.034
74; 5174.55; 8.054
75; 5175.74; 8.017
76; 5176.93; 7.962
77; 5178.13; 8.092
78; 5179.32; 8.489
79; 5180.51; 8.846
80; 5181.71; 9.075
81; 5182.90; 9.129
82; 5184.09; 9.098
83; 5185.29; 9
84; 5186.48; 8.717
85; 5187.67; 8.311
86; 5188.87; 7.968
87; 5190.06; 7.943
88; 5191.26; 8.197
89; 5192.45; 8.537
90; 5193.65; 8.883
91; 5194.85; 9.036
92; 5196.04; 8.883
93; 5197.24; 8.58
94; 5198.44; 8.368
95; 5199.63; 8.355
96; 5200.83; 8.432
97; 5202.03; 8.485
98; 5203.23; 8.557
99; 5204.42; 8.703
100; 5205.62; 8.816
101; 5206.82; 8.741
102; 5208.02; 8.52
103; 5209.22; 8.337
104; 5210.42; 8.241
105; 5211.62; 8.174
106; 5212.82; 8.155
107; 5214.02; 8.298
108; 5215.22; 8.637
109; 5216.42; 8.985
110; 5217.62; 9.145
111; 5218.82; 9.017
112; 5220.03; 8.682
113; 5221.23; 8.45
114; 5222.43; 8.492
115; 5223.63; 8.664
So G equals 8.30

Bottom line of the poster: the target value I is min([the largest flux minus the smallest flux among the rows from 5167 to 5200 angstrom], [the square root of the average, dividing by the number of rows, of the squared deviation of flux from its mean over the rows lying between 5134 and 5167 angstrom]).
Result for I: 0.28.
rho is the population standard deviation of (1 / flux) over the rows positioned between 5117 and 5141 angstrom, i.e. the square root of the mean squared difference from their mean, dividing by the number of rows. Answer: 0.0021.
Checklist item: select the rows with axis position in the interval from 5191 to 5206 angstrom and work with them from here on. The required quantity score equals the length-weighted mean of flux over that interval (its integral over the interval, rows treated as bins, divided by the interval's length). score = 8.6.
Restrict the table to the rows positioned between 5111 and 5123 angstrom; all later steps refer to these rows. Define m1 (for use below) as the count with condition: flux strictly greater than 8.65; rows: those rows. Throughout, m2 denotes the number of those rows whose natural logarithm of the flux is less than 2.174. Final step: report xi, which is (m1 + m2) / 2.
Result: 5.0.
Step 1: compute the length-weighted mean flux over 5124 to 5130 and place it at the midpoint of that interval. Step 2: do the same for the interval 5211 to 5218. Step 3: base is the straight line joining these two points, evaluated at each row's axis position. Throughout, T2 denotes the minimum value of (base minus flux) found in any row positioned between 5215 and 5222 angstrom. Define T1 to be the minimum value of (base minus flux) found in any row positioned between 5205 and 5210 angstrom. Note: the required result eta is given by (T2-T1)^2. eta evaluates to 0.12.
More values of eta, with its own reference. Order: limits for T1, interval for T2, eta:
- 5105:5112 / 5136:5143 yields 0.03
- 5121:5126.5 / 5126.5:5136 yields 0.01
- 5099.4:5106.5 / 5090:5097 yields 0.07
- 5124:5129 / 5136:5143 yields 0.01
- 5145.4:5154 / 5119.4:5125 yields 0.10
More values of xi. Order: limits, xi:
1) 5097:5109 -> 6.0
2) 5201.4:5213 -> 6.0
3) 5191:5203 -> 5.0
